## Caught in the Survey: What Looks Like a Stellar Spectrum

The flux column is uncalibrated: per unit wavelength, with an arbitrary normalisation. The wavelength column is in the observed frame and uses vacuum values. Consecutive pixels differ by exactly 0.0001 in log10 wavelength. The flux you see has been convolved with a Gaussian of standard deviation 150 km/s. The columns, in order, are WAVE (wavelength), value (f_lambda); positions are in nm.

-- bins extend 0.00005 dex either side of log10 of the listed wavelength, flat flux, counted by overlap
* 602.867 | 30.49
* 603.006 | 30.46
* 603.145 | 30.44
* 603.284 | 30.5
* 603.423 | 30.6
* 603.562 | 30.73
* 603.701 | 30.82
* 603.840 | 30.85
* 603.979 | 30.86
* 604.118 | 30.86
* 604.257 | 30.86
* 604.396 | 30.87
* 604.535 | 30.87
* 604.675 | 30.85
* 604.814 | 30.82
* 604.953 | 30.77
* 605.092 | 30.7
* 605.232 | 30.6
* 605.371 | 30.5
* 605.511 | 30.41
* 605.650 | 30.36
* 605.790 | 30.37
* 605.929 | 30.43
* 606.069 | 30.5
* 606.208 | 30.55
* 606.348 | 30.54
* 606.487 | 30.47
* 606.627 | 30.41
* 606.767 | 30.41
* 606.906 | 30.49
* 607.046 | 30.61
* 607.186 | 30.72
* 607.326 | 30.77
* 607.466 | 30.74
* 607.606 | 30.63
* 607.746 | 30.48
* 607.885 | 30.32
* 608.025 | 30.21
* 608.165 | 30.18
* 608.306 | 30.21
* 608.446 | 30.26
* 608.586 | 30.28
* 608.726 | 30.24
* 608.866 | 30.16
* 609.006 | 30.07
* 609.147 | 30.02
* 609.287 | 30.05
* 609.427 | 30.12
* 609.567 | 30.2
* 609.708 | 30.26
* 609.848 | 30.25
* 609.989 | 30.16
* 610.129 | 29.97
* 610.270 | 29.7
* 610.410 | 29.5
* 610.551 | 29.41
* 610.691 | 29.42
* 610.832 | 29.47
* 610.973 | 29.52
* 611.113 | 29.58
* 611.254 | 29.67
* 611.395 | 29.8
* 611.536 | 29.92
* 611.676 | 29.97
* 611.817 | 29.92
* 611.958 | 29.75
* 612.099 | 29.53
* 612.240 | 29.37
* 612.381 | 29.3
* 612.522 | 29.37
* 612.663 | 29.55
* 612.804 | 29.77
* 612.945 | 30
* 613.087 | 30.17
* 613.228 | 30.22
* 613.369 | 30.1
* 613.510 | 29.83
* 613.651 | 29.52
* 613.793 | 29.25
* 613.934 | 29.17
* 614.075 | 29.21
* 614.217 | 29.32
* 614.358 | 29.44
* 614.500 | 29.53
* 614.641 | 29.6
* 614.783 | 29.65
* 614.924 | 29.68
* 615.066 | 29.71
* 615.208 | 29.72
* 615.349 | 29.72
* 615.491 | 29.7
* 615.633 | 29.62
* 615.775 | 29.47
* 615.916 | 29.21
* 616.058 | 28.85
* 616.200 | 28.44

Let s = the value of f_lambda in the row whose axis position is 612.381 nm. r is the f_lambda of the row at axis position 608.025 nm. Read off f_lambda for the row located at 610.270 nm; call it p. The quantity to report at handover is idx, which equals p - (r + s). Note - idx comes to -29.8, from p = 29.7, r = 30.21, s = 29.3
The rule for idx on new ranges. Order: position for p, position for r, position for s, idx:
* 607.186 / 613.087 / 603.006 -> -29.9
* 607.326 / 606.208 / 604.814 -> -30.6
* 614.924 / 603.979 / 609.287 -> -31.2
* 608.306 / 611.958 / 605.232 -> -30.1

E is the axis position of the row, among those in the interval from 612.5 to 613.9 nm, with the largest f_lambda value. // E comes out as 613.228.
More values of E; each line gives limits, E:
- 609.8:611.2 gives 609.848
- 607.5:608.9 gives 607.606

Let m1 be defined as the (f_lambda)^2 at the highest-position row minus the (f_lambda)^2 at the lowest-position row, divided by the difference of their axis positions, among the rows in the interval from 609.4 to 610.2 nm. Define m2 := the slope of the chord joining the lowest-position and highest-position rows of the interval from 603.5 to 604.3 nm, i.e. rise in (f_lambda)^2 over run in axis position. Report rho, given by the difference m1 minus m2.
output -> -24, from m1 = -13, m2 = 12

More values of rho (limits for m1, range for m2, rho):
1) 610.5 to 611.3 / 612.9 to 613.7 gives 62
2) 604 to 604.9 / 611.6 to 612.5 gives 53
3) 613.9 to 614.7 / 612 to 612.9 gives 16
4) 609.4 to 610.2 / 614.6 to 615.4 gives -23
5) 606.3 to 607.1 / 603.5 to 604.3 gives -5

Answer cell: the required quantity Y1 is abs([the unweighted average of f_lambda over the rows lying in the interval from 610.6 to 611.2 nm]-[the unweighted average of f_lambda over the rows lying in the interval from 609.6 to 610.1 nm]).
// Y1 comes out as 0.73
